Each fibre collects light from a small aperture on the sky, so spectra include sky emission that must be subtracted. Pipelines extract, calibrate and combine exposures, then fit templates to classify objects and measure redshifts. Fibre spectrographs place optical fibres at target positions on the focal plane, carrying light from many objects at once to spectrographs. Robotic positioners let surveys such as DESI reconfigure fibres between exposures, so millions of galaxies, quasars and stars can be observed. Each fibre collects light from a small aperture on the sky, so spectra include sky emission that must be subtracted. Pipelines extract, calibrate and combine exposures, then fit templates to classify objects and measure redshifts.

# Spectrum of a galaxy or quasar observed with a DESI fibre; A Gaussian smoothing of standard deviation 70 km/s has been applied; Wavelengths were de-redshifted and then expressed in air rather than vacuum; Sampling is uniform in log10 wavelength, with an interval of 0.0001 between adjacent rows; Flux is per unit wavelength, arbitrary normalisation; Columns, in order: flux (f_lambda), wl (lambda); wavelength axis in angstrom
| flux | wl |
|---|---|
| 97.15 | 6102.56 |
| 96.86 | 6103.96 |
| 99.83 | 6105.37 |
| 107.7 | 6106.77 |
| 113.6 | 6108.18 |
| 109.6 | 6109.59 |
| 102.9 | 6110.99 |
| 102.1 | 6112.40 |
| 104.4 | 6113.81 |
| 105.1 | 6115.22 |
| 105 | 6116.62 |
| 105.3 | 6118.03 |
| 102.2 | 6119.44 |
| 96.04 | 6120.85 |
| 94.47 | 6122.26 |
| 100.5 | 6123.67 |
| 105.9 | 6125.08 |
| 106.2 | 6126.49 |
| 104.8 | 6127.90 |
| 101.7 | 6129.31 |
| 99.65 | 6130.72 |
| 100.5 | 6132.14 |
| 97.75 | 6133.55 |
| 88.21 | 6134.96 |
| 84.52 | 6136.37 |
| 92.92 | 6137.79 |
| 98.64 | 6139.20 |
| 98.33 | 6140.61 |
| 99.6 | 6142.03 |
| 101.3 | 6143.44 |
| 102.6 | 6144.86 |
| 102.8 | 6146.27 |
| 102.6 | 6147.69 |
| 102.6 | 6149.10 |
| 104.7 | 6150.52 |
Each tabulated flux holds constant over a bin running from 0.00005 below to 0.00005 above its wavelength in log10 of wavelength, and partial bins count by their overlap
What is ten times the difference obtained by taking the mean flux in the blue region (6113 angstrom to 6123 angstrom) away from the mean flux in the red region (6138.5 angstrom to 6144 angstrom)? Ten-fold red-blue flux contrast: -23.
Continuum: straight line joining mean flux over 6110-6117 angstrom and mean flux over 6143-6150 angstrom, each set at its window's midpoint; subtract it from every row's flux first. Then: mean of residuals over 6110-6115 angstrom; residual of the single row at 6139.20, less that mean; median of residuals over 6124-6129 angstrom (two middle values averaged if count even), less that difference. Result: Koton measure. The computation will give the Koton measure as 6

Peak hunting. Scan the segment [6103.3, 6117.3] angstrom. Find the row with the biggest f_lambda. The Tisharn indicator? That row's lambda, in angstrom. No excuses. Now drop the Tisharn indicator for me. 6108.18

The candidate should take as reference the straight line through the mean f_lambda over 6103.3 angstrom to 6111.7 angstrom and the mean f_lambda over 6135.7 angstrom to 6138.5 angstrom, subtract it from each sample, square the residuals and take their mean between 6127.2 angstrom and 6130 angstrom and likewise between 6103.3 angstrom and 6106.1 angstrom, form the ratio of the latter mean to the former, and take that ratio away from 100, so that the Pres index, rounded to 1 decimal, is 99.3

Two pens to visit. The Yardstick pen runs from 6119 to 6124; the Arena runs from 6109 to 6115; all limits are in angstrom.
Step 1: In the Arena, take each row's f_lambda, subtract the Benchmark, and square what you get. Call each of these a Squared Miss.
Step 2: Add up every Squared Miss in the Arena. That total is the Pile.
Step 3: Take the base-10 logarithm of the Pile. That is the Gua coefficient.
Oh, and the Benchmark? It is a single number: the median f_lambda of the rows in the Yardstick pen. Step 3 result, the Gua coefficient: 2.3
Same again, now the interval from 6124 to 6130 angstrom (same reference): 2.2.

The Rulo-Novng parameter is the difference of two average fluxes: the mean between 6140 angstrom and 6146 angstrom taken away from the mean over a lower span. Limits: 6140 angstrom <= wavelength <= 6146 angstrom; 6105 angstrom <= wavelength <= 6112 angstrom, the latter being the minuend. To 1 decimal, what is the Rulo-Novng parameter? 6.3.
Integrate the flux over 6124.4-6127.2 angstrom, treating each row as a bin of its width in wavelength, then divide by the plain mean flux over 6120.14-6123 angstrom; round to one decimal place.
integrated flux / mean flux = 3.1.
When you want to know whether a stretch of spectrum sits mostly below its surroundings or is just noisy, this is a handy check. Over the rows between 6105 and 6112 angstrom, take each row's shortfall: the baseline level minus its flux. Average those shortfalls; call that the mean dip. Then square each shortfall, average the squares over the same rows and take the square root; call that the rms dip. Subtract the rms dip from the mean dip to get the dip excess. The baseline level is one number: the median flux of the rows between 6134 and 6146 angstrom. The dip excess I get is -18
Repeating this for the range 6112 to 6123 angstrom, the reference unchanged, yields -9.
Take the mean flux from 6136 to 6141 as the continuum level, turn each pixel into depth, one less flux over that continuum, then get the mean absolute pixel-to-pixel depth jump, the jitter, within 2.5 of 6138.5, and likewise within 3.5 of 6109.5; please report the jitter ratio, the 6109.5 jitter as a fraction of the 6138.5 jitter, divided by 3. 0.30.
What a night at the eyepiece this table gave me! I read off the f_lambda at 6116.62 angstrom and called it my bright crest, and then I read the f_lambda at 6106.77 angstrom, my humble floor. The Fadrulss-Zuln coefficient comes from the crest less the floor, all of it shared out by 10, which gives -0.27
